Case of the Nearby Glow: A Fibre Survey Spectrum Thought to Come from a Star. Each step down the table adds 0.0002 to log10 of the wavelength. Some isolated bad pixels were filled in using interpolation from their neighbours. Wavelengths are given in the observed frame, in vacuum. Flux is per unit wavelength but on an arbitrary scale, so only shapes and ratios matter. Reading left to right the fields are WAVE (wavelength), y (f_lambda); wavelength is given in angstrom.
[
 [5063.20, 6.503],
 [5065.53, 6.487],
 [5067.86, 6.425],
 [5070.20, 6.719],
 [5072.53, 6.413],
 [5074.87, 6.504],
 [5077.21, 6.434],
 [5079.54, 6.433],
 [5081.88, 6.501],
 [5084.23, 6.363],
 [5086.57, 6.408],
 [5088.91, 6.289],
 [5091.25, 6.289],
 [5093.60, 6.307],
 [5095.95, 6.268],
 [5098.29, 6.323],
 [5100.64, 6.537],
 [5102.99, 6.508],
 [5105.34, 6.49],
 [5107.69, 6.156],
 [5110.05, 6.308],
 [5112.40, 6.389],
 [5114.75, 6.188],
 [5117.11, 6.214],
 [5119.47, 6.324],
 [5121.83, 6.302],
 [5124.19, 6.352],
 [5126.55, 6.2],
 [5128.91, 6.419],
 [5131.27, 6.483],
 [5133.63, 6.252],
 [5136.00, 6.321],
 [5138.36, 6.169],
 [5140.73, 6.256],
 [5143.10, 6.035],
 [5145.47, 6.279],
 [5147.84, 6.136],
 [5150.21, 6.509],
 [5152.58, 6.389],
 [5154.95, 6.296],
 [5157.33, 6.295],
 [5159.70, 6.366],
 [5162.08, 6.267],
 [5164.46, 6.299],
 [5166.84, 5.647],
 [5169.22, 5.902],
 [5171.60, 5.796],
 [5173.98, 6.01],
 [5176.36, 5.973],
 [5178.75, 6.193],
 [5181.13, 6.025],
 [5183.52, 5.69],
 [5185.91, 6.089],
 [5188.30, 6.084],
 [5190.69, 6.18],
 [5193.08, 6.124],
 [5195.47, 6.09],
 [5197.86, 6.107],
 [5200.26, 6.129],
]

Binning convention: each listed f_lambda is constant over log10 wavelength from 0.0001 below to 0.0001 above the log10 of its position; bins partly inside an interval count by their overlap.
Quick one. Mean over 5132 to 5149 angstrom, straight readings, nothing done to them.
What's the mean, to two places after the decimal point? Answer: 6.21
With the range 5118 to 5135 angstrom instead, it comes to 6.33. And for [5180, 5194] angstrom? 6.03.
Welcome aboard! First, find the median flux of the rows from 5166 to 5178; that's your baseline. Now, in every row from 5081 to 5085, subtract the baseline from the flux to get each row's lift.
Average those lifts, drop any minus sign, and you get 0.53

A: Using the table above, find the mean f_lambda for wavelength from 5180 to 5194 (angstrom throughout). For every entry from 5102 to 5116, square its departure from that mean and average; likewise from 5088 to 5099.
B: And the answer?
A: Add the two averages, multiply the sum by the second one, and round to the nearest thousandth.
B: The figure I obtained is 0.013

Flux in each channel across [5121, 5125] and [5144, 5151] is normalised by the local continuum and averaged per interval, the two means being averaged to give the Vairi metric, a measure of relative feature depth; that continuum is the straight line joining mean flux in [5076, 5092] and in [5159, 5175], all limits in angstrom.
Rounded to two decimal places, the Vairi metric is 1.02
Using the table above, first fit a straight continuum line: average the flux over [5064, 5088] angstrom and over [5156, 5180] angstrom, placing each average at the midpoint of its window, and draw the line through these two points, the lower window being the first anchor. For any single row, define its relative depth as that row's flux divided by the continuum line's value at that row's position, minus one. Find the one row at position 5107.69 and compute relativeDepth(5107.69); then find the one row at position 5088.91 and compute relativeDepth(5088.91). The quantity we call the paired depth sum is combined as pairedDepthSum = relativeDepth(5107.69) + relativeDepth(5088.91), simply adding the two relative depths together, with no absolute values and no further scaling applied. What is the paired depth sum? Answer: -0.047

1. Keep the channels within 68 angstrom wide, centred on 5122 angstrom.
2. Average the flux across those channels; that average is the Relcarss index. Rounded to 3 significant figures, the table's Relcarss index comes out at 6.31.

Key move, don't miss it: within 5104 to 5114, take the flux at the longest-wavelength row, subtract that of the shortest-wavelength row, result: -0.10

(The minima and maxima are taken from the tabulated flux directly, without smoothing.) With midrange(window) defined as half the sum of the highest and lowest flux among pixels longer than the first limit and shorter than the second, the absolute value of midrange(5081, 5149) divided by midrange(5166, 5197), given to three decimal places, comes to 1.062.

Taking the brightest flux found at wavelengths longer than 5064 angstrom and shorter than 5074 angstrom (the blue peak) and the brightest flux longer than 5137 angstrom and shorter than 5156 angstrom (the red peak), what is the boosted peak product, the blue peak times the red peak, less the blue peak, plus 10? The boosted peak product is 47.0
